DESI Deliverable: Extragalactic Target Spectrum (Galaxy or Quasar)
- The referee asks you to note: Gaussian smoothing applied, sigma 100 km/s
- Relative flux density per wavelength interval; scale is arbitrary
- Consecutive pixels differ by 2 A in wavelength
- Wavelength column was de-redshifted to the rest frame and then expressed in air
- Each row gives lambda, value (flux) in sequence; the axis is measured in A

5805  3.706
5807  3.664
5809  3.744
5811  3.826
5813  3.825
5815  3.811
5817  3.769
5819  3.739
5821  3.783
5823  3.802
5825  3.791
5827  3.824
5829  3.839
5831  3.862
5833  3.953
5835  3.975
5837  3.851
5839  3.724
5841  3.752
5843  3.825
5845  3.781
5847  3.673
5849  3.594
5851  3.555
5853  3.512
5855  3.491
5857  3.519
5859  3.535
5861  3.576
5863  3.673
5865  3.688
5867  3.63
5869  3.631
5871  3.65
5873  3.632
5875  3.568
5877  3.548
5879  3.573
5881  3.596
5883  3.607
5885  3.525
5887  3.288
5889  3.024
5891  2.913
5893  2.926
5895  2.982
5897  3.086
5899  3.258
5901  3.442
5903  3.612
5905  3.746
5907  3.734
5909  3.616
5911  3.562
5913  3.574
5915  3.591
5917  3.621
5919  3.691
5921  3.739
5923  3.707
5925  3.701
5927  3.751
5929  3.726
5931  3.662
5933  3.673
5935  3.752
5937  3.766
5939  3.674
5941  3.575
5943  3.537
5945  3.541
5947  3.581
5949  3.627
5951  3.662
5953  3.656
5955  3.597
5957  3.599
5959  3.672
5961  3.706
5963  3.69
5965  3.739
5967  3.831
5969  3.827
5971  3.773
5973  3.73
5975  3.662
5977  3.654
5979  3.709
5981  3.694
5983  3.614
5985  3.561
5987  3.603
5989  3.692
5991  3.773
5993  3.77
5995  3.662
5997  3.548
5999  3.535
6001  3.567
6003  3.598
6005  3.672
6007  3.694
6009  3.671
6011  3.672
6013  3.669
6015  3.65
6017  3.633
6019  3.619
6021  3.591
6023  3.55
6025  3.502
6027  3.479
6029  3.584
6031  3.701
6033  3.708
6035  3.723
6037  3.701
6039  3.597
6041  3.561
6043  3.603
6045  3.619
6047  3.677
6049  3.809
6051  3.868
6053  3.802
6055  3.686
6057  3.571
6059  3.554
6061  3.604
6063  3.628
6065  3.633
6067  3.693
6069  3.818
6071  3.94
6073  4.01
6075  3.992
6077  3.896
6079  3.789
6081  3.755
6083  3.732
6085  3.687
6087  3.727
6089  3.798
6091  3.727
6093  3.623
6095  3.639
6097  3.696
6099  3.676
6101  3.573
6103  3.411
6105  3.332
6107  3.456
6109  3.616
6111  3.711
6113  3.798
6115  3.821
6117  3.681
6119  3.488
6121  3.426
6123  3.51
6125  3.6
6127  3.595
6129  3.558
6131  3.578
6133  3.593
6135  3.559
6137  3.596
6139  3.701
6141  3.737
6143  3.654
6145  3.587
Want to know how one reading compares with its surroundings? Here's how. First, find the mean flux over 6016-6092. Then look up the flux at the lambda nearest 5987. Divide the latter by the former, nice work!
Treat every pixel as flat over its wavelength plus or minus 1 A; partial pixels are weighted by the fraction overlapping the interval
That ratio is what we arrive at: 0.97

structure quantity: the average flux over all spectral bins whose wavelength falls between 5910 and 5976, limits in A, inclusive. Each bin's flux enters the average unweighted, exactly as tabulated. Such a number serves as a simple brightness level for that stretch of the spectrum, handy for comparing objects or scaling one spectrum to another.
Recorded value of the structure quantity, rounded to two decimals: 3.67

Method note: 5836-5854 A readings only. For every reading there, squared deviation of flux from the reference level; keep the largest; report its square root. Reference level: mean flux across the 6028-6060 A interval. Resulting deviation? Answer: 0.178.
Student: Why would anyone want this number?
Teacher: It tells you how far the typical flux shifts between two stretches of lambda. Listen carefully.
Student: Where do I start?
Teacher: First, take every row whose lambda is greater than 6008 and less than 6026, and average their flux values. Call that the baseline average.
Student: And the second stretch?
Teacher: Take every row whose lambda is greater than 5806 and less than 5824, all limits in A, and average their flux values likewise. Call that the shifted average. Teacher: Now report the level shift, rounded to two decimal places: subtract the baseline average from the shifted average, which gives 0.16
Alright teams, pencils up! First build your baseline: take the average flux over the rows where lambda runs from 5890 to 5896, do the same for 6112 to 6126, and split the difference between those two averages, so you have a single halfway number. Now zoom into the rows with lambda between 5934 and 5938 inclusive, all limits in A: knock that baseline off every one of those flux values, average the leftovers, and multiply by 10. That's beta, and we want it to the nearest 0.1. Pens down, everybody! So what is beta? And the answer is 4.8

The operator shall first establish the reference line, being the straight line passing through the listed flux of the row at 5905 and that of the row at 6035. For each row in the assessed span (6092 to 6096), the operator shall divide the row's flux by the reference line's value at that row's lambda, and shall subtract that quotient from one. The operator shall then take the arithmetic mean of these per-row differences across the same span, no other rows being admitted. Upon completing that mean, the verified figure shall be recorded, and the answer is 0.02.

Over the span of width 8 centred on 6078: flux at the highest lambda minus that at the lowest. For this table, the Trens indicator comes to -0.2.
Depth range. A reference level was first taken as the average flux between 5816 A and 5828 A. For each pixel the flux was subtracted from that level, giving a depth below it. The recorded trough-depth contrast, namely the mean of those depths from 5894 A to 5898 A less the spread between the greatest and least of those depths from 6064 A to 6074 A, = 0.37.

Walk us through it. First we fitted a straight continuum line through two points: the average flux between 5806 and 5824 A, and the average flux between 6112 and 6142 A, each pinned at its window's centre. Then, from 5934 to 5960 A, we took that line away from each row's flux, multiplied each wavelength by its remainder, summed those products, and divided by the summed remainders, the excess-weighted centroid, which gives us 5948.8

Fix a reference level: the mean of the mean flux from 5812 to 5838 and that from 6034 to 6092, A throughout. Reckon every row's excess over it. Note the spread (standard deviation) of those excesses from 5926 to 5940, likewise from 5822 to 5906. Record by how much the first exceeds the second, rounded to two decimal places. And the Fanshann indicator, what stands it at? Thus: -0.22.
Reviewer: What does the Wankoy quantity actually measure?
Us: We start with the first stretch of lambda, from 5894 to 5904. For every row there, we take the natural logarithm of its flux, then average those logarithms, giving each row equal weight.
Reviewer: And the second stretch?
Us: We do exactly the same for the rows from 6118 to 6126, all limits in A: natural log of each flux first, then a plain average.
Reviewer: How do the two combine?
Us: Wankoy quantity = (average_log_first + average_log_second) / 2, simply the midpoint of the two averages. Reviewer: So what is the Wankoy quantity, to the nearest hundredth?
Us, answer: 1.22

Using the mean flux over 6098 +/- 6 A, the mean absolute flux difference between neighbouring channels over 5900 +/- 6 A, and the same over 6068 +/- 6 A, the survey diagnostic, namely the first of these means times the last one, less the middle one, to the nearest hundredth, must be 0.12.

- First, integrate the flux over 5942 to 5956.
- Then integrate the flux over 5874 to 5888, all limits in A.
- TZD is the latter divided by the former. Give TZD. 0.98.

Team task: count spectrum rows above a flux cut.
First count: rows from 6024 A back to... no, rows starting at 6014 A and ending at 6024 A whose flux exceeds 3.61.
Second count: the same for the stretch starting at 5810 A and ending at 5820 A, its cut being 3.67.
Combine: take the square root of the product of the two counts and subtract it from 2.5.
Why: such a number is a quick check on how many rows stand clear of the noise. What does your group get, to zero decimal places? -1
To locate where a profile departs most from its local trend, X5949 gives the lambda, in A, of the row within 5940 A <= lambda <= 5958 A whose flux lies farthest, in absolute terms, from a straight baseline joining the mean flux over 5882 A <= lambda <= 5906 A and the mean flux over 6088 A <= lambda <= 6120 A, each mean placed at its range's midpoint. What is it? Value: 5951 A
